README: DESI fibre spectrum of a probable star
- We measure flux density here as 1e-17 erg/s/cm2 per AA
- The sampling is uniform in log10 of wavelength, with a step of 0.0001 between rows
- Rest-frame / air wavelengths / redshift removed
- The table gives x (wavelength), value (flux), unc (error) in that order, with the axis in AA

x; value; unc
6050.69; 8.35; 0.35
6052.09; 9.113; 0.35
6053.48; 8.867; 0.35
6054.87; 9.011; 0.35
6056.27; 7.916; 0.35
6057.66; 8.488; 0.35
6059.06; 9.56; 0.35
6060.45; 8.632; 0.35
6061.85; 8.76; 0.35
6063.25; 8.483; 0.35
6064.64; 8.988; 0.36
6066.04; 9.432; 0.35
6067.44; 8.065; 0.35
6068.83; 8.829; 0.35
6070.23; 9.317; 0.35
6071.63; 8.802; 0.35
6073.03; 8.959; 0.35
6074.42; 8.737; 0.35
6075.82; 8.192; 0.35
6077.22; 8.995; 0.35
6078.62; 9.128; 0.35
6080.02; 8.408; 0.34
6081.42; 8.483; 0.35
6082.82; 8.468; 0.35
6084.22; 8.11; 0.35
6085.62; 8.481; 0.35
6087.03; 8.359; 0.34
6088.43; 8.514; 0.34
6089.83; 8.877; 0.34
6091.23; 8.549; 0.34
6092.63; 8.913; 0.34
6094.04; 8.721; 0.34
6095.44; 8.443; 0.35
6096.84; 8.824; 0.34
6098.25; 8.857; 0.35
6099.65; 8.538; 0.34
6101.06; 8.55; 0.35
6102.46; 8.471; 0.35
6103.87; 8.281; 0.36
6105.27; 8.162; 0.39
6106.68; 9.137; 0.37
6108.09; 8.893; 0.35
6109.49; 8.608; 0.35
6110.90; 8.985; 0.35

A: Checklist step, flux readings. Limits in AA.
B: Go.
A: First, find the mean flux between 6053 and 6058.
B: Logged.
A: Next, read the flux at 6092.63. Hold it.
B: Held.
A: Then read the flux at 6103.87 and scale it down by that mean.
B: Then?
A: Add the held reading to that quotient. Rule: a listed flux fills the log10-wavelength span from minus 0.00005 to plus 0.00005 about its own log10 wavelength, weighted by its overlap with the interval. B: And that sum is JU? 9.9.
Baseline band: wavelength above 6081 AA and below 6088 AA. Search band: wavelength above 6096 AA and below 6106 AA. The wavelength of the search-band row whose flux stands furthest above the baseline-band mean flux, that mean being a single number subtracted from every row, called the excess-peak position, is 6098.25 AA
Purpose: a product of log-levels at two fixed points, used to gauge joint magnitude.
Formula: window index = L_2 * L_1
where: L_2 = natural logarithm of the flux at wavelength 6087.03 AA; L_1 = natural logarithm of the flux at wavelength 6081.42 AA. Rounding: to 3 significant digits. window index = 4.54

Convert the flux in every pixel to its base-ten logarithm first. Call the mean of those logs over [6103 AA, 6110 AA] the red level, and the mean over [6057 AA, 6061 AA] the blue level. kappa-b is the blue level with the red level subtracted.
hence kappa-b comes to 0.014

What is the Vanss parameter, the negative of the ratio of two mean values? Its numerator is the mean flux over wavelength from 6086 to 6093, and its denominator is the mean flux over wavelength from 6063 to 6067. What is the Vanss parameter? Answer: -0.96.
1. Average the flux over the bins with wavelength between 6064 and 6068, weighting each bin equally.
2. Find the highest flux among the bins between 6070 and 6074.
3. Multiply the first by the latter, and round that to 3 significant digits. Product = 82.3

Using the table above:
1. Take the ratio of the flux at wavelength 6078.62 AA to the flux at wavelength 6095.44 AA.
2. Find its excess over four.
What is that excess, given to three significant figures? -2.92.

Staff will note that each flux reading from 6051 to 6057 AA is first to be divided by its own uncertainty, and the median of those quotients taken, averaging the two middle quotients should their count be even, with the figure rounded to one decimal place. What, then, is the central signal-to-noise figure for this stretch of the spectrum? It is 25.5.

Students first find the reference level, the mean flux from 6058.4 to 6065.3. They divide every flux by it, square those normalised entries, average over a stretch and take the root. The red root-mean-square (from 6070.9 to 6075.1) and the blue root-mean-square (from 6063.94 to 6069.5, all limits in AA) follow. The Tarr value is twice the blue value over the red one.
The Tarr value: 2.00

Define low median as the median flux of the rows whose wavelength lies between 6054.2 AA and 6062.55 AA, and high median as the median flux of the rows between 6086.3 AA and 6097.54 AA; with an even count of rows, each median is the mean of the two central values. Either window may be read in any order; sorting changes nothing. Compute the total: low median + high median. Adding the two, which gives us 17.33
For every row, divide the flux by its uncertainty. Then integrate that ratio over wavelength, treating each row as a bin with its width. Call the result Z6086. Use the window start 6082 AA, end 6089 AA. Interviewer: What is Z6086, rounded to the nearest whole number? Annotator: 170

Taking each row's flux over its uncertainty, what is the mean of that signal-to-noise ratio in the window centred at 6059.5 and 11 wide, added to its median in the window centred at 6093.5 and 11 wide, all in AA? 50.3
